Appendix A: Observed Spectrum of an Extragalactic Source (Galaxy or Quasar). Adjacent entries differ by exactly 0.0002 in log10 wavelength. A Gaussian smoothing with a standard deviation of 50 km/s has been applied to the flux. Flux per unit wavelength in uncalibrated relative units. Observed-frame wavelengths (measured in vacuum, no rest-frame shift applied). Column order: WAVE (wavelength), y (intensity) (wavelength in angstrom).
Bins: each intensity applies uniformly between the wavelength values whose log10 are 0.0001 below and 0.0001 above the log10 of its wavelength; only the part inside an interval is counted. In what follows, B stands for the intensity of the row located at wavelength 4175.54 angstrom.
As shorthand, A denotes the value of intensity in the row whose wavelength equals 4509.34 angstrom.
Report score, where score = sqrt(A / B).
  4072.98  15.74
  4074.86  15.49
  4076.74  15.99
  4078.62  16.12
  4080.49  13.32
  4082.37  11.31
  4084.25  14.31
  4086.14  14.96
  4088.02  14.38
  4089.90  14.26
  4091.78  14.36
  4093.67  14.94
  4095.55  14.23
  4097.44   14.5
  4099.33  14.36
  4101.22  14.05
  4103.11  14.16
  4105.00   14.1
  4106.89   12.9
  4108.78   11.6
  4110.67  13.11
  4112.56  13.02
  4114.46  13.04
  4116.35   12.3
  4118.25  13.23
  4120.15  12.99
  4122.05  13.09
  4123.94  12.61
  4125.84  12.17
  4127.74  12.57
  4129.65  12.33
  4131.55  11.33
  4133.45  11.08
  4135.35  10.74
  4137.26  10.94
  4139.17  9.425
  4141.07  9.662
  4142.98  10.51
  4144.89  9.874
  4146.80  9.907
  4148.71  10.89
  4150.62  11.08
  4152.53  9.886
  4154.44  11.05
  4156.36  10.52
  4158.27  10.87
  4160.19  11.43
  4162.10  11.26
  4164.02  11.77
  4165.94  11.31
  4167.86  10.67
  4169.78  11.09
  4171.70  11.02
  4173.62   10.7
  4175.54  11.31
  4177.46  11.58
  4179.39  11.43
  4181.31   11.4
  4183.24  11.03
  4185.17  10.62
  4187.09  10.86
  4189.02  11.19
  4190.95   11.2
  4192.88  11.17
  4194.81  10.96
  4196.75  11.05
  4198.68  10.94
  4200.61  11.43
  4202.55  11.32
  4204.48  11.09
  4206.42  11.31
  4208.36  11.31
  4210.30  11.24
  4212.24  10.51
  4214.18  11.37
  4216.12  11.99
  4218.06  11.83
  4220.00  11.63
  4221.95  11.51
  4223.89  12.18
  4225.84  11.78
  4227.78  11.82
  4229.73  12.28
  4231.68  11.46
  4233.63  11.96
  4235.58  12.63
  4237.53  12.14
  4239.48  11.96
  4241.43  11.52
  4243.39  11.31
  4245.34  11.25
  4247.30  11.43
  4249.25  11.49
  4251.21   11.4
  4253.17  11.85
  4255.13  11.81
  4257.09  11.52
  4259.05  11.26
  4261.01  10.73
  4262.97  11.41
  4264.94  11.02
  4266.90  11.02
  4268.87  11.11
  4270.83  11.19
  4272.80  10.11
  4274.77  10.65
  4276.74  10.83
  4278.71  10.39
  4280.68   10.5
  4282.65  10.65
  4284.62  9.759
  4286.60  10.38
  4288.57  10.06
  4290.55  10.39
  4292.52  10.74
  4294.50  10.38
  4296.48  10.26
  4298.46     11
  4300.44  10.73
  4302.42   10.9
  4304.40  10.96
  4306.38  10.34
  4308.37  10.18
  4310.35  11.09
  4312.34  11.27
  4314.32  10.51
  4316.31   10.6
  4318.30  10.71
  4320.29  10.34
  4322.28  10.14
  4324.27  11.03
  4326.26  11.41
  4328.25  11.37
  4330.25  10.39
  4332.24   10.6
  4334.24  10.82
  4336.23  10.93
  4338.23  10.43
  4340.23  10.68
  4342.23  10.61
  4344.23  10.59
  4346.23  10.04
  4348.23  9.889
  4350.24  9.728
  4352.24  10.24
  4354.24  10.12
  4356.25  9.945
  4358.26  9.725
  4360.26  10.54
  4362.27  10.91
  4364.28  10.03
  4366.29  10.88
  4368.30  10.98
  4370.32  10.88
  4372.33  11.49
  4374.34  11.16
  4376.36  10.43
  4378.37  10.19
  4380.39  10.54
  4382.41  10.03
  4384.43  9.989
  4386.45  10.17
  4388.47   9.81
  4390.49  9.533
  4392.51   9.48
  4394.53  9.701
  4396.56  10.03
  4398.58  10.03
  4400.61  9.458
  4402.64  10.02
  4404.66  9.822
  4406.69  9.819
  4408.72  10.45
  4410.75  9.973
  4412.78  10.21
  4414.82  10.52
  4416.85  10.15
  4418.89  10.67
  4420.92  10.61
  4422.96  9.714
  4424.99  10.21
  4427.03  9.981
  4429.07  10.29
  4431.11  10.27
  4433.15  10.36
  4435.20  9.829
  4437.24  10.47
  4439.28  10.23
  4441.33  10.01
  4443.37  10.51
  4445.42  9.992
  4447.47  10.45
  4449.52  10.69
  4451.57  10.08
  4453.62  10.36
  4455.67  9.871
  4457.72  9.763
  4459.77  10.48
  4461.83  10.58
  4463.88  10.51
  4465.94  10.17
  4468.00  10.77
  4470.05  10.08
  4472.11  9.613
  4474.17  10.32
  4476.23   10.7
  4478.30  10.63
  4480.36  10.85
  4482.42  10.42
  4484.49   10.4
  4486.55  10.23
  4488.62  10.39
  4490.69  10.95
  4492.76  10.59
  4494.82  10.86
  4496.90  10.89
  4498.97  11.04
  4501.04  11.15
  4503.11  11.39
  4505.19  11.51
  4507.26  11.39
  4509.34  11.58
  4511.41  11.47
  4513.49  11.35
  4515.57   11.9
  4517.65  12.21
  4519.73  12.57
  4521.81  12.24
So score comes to 1.01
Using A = 11.58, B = 11.31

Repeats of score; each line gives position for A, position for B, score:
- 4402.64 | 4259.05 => 0.94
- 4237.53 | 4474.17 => 1.08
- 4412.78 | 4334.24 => 0.97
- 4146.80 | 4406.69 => 1.00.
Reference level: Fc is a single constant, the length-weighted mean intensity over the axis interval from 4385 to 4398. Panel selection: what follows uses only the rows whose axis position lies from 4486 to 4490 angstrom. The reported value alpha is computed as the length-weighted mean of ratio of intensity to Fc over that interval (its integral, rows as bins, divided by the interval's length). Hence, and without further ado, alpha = 1.06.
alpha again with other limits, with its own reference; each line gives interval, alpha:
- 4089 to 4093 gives 1.46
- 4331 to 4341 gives 1.09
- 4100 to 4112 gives 1.36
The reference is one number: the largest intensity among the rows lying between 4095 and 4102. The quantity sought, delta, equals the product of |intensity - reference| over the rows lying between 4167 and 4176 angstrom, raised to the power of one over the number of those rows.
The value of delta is 3.5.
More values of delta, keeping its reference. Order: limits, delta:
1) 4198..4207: 3.3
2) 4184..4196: 3.5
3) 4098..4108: 0.4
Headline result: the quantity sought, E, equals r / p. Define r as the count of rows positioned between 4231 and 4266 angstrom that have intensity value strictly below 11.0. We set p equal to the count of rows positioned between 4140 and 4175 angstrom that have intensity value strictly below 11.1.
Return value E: 0.1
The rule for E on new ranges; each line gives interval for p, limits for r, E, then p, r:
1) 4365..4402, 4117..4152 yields 0.5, 16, 8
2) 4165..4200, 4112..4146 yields 0.6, 10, 6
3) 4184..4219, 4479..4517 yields 1.3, 7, 9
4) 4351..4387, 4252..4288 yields 0.6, 16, 9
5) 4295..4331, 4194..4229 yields 0.2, 15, 3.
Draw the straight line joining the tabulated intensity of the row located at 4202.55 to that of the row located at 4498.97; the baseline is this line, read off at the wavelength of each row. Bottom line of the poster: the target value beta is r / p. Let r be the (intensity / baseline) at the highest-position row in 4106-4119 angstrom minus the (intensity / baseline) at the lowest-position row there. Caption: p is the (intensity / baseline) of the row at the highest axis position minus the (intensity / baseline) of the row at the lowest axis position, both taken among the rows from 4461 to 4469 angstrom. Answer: 1.7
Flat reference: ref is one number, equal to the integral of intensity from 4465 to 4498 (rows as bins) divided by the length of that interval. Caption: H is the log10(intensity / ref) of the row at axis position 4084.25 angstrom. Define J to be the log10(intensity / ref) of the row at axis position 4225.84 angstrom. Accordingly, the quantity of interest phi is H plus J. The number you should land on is 0.18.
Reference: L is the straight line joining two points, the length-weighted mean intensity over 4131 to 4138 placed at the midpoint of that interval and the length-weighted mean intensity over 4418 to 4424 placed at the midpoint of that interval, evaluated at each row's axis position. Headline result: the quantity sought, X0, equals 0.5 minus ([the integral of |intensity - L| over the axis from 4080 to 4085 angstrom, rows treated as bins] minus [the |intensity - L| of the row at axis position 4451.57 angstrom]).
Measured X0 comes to -8.1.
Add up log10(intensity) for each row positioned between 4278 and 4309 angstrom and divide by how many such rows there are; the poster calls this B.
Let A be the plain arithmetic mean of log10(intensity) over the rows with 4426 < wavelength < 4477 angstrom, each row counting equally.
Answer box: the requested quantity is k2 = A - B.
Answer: -0.009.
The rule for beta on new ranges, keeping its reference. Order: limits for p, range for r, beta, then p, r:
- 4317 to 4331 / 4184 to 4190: -1.8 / -0.03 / 0.051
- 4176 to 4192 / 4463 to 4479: -0.4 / -0.03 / 0.012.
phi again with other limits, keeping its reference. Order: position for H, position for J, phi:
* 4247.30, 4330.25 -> 0.03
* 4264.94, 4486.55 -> 0.01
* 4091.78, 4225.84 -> 0.19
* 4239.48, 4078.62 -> 0.24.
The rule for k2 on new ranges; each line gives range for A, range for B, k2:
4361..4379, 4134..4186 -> -0.001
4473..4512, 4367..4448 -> 0.028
